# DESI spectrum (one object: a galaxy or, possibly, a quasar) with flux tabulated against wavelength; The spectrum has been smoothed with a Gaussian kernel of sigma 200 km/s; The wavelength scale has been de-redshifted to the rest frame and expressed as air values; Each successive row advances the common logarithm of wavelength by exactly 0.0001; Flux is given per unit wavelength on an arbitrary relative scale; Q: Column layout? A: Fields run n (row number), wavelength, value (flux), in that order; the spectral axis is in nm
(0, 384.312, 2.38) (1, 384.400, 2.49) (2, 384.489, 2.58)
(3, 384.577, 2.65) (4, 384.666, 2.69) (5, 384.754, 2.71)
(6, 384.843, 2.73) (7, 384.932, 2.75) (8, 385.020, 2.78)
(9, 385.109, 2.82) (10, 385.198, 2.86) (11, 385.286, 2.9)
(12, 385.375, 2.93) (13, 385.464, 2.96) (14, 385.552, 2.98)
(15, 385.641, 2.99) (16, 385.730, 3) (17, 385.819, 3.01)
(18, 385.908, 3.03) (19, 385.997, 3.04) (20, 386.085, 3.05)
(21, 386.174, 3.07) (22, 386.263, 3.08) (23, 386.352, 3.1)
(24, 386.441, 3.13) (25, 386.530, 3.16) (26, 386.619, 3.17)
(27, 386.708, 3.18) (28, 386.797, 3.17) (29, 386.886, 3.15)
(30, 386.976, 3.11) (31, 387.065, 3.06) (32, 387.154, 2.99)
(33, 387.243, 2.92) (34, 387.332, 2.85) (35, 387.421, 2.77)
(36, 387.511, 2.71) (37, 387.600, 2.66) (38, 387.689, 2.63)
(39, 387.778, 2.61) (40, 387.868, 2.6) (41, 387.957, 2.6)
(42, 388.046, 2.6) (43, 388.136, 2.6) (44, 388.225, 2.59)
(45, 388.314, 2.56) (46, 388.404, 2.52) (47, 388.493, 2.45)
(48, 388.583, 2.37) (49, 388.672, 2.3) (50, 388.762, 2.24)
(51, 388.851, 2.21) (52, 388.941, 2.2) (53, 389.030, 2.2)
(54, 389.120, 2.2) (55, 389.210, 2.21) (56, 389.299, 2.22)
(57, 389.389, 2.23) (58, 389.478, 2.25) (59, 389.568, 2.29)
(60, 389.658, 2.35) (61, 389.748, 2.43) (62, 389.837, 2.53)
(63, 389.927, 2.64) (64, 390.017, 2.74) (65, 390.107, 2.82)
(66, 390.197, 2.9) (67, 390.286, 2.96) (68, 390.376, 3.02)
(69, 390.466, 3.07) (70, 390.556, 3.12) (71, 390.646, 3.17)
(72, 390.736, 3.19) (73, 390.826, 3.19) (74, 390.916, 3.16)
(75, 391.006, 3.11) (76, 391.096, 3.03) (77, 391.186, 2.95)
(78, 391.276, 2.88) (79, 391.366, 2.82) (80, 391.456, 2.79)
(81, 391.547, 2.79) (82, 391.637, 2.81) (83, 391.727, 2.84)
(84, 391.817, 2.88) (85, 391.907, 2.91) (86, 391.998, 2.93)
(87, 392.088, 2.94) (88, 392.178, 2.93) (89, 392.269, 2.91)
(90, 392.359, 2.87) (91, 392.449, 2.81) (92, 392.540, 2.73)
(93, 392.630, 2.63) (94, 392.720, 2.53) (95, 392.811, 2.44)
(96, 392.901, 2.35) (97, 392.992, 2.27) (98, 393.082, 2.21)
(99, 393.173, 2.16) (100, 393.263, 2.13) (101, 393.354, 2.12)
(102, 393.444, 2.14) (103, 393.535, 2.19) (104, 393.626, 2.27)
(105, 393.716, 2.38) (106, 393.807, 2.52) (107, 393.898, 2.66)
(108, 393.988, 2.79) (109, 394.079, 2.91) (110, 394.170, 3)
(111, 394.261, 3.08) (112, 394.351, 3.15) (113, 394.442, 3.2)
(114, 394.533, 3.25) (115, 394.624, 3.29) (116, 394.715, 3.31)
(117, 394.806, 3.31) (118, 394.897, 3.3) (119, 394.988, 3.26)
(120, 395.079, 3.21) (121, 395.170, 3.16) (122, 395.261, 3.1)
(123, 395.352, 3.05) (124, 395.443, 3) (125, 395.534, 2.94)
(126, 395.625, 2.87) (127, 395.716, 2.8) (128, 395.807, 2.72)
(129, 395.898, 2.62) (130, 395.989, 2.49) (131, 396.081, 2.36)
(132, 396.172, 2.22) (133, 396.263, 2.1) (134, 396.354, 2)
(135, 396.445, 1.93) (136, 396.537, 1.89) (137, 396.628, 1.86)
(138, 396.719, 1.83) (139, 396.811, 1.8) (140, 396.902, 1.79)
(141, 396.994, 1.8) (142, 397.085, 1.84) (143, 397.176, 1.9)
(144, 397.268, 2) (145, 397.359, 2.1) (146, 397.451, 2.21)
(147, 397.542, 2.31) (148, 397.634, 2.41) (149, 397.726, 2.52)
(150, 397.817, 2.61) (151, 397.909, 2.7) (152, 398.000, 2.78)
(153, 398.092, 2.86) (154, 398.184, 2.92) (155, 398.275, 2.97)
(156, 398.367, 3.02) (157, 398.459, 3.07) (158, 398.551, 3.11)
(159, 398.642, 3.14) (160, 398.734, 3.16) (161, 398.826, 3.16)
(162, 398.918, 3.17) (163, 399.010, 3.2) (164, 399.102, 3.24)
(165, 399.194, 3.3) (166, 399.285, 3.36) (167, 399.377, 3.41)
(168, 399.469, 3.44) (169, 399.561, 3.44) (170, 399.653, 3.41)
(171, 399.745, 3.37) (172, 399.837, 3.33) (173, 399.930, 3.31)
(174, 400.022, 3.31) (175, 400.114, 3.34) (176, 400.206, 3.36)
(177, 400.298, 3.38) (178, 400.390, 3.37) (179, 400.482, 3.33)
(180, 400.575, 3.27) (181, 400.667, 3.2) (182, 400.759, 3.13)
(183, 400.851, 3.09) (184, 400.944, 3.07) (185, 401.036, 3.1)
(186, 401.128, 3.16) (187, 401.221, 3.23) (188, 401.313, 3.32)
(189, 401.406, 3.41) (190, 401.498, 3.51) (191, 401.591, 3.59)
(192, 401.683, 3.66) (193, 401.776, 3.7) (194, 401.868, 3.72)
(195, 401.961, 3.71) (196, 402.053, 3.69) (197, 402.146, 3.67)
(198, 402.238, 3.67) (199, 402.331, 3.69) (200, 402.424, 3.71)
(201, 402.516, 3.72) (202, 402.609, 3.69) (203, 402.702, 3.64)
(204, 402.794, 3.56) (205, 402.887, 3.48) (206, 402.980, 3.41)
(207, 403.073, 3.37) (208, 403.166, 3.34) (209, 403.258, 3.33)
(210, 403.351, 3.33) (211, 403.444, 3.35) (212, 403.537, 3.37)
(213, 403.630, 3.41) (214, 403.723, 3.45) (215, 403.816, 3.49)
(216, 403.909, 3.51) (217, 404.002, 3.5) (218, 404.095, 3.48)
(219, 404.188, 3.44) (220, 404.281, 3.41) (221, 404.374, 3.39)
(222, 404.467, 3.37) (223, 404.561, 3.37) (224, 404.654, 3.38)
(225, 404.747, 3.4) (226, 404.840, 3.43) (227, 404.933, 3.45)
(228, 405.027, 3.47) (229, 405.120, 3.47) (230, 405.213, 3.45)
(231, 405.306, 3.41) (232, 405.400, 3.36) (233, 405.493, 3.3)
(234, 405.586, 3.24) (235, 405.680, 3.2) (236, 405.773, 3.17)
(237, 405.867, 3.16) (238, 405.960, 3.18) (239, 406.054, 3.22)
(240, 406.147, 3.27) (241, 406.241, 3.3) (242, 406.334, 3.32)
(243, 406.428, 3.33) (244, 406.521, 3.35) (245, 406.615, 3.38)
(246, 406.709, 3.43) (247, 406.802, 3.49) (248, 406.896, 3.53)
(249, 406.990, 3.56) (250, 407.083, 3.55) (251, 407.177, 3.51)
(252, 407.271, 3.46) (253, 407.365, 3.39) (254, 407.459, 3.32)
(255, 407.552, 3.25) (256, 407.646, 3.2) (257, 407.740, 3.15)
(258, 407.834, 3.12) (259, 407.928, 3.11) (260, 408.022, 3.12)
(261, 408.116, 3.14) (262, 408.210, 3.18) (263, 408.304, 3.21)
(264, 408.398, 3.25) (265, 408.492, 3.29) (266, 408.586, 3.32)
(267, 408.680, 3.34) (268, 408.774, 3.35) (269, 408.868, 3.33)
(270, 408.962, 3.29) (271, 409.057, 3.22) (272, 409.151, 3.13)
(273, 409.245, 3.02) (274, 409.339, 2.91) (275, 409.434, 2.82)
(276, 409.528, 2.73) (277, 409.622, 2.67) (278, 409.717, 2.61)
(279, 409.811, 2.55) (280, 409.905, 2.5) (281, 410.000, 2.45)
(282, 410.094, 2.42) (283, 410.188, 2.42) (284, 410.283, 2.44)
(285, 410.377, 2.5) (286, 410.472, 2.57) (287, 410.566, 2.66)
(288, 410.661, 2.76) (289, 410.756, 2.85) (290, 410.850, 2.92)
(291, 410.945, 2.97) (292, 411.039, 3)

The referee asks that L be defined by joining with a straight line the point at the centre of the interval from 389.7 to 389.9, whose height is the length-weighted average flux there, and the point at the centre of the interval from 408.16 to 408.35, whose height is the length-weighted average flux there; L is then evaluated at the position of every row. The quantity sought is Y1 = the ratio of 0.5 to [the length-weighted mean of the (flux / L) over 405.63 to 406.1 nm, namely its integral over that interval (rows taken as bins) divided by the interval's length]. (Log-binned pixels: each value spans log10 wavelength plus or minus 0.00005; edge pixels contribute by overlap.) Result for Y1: 0.49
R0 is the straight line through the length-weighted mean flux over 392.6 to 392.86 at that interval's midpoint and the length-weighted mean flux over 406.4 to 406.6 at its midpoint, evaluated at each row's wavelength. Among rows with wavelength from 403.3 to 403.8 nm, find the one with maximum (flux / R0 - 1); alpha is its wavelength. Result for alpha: 403.723 nm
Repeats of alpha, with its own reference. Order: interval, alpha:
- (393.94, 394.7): 394.624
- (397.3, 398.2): 398.184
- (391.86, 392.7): 392.088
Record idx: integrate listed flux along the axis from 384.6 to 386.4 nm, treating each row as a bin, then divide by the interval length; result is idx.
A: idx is 2.92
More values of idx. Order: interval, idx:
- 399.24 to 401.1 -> 3.30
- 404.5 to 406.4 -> 3.33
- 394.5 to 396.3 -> 2.92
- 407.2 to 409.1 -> 3.25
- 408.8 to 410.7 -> 2.76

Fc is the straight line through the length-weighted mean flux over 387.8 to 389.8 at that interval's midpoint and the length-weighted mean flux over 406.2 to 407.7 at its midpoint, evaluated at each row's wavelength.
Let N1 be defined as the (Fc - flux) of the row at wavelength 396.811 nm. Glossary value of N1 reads 1.0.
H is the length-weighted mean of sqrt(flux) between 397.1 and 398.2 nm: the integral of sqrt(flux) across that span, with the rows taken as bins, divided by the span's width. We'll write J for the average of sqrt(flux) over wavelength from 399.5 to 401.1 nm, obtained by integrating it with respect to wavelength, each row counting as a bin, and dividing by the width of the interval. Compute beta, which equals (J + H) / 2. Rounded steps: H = 1.55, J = 1.81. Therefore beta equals 1.68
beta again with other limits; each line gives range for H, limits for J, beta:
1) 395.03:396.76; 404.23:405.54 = 1.72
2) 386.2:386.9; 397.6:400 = 1.77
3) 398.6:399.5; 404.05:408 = 1.82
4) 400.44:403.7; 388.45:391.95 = 1.74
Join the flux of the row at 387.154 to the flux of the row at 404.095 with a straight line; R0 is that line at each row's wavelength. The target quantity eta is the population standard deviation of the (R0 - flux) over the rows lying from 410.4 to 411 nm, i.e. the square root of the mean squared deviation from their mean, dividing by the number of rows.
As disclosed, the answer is 0.136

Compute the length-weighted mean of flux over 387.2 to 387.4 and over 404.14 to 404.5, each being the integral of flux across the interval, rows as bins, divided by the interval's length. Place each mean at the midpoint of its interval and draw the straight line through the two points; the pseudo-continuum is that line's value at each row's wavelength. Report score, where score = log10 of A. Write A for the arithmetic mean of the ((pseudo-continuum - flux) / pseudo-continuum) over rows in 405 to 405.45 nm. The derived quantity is -3.0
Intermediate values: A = 0.00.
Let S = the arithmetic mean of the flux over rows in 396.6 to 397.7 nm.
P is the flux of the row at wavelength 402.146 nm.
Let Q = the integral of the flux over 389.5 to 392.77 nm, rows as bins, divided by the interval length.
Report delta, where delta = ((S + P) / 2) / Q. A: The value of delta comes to 0.99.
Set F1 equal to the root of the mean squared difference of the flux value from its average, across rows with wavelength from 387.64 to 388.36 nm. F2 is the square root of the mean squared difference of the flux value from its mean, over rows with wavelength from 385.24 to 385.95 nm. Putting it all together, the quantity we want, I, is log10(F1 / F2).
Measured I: -0.34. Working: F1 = 0.02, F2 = 0.04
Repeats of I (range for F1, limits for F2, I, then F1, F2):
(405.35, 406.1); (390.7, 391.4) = -0.32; 0.07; 0.14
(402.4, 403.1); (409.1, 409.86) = -0.17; 0.13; 0.19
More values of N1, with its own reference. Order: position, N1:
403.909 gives -0.3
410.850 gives 0.7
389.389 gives 0.2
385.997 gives -0.8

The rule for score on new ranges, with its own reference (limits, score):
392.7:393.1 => -0.6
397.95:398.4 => -1.0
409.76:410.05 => -0.5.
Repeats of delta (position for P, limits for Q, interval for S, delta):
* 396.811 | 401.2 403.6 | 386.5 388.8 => 0.64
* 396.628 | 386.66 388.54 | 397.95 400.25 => 0.91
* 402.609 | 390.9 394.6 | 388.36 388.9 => 1.11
